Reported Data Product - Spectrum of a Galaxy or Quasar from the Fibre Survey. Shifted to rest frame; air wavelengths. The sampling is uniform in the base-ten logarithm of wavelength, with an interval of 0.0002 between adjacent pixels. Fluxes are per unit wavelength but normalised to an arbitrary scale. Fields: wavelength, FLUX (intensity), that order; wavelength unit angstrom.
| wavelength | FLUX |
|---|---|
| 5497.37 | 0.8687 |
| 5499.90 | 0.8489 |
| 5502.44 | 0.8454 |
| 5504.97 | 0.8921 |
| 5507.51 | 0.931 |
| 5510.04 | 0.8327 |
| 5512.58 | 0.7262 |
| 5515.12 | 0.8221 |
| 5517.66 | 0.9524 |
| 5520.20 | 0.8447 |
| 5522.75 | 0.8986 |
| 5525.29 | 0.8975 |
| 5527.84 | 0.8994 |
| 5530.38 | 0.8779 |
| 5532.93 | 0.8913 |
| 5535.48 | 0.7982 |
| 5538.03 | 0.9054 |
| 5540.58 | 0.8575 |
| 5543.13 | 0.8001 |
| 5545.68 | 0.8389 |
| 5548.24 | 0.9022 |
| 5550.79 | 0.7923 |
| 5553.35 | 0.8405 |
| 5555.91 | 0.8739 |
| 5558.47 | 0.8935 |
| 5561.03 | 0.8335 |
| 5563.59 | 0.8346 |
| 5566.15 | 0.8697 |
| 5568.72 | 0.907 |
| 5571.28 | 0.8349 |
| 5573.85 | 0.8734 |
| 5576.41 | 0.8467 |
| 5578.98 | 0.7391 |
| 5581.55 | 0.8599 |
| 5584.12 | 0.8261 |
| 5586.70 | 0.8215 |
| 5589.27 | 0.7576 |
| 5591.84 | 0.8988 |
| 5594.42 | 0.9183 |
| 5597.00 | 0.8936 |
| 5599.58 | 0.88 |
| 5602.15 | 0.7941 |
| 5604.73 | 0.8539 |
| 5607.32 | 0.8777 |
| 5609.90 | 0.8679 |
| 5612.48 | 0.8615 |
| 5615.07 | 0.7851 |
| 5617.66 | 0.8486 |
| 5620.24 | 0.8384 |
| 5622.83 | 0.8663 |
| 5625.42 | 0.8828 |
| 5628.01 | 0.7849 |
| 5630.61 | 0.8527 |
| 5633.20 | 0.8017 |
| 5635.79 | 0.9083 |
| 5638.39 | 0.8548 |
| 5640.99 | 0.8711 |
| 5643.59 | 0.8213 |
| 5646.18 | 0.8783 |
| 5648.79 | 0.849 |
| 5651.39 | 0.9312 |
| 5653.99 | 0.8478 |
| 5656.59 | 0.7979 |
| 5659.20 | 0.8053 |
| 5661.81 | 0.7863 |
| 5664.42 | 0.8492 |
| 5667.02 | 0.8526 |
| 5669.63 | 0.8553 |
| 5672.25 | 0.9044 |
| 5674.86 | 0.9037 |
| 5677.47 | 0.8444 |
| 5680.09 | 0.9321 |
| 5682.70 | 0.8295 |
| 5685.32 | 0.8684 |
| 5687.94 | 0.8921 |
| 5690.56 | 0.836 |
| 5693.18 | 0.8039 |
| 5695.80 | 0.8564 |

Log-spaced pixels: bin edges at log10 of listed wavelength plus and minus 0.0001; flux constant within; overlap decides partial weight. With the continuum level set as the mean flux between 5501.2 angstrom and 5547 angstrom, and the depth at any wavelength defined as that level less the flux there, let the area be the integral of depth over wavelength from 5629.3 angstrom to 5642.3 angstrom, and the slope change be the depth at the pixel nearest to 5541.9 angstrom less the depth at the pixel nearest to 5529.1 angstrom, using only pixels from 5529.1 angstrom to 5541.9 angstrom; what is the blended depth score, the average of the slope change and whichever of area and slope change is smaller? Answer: 0.020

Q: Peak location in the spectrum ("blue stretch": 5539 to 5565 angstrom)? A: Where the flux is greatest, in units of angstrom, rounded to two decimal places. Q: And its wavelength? 5548.24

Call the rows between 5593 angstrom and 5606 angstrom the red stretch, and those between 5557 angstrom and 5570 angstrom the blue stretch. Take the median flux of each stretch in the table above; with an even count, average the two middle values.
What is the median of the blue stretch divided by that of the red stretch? 0.988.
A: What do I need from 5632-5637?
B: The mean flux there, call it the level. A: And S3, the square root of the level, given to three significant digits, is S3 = 0.925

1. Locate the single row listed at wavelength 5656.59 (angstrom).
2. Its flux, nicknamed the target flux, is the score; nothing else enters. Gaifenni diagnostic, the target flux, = 0.7979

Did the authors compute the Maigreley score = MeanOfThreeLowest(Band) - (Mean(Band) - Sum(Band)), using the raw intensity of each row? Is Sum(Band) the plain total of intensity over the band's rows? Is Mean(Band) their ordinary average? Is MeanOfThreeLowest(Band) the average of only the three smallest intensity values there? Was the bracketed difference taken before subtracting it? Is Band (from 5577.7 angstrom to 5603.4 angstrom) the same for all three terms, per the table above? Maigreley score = 8.31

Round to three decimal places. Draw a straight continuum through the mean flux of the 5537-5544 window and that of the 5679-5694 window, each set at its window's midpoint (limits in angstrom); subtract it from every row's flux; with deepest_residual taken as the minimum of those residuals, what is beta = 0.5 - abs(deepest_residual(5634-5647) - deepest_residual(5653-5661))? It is 0.476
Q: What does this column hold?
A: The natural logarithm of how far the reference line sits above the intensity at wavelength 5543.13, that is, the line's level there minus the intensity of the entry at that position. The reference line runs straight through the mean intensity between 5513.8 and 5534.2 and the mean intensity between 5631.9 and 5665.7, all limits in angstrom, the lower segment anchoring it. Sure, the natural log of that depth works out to -2.5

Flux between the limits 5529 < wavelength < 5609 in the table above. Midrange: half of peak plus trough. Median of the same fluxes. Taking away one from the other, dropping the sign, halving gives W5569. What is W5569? 0.014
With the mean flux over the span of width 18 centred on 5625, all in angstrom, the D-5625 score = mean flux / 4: 0.2098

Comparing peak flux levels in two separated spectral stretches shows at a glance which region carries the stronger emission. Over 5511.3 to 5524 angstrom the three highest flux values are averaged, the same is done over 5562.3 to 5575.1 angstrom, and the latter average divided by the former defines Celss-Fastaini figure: 0.98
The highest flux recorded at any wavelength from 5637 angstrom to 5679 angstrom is 0.9312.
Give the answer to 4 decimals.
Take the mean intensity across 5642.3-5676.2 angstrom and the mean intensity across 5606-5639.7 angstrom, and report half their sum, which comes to 0.8505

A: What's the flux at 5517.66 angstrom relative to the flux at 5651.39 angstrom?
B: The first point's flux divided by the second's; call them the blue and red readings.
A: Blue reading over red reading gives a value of 1.023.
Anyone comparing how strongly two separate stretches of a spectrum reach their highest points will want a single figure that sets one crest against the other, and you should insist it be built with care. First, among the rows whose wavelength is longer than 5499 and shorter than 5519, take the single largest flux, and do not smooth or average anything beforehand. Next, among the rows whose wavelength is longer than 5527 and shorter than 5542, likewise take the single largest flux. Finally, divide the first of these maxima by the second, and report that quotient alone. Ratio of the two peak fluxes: 1.05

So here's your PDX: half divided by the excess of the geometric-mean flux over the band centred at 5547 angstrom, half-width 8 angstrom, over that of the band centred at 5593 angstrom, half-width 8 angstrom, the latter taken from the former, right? -23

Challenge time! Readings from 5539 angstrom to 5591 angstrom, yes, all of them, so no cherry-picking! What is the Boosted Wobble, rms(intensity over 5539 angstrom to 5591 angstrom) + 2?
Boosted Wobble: 2.84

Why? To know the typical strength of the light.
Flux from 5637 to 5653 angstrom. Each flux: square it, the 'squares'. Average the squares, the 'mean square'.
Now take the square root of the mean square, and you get 0.868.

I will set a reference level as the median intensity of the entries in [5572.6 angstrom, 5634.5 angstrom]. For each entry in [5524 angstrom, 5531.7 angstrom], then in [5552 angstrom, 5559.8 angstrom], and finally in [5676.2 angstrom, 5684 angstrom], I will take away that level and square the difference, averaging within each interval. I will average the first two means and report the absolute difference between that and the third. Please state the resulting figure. 0.0011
